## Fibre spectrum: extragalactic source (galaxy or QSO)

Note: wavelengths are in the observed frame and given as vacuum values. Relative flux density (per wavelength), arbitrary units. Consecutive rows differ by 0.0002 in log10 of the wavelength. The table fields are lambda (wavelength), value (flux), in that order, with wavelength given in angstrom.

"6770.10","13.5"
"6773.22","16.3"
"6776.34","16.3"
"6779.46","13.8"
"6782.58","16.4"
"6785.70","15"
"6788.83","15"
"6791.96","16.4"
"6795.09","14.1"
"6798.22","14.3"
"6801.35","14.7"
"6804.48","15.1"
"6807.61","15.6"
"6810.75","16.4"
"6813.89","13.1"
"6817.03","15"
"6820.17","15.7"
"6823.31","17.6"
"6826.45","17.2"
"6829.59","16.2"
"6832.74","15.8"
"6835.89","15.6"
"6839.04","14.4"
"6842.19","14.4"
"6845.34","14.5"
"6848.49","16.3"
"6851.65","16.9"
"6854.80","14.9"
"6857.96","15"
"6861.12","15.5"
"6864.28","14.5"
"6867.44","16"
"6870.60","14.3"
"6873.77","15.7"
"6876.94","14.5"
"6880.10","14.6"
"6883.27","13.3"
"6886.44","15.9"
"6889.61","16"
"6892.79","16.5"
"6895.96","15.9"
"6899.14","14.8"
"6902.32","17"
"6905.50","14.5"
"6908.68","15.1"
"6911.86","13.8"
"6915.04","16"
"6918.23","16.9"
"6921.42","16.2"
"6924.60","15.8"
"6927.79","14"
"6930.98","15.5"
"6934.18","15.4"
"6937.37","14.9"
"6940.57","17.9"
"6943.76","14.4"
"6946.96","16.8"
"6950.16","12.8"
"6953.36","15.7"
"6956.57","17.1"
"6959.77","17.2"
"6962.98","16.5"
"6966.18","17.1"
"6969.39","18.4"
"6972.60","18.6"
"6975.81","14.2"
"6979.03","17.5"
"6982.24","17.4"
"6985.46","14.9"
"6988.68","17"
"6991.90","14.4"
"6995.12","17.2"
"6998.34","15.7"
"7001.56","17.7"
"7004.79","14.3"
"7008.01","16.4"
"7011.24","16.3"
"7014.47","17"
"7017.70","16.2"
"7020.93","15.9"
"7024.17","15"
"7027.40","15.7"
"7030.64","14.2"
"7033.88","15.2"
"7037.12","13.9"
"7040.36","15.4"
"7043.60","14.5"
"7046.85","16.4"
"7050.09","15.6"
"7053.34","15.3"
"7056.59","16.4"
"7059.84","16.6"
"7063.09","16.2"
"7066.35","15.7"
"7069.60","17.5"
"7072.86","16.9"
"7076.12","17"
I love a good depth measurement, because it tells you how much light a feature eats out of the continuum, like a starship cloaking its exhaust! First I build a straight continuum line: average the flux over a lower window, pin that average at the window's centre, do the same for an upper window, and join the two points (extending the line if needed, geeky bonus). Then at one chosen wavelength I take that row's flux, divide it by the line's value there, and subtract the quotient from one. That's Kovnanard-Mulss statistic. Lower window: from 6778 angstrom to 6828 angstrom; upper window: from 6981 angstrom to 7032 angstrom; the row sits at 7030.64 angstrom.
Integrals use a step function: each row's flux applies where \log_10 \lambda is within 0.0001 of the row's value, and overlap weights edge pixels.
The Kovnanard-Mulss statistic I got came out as 0.11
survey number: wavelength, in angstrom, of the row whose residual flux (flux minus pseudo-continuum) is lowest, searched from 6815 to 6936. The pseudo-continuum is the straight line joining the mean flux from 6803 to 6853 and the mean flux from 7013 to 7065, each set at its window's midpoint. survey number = 6883.27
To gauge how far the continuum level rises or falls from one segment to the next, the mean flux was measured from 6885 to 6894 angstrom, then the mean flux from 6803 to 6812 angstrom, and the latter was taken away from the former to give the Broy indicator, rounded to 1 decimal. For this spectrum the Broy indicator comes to 0.4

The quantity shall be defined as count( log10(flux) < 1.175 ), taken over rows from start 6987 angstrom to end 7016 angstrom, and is 2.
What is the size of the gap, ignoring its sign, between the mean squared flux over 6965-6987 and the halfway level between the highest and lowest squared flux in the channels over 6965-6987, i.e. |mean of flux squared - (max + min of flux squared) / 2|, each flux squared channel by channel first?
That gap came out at 13.3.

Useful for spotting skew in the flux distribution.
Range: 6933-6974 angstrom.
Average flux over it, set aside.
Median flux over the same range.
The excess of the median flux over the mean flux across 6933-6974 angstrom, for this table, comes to 0.43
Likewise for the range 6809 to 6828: 0.22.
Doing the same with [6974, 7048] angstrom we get -0.06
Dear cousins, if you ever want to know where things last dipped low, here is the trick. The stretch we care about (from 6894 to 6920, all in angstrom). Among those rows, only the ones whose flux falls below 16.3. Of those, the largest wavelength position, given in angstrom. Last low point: 6915.04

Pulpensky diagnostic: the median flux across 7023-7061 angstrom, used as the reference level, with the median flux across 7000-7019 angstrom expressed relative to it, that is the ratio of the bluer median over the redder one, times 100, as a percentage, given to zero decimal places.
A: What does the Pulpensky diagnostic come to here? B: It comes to 107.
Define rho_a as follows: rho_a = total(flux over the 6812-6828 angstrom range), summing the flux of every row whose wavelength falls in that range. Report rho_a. 78.6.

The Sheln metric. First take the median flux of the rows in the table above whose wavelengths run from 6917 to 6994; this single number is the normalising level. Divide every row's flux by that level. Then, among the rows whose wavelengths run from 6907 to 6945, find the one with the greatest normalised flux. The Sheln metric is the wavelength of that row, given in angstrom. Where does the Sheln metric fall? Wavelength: 6940.57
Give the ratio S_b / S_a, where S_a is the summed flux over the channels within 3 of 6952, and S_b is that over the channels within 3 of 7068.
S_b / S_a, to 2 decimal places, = 1.16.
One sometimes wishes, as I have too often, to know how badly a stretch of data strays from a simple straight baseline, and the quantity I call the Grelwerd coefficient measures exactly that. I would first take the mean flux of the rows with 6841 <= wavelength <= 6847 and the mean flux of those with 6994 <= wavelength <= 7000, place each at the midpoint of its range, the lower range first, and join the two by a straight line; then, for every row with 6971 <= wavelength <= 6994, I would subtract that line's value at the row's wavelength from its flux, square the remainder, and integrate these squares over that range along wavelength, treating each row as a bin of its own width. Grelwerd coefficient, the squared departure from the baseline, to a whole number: 62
